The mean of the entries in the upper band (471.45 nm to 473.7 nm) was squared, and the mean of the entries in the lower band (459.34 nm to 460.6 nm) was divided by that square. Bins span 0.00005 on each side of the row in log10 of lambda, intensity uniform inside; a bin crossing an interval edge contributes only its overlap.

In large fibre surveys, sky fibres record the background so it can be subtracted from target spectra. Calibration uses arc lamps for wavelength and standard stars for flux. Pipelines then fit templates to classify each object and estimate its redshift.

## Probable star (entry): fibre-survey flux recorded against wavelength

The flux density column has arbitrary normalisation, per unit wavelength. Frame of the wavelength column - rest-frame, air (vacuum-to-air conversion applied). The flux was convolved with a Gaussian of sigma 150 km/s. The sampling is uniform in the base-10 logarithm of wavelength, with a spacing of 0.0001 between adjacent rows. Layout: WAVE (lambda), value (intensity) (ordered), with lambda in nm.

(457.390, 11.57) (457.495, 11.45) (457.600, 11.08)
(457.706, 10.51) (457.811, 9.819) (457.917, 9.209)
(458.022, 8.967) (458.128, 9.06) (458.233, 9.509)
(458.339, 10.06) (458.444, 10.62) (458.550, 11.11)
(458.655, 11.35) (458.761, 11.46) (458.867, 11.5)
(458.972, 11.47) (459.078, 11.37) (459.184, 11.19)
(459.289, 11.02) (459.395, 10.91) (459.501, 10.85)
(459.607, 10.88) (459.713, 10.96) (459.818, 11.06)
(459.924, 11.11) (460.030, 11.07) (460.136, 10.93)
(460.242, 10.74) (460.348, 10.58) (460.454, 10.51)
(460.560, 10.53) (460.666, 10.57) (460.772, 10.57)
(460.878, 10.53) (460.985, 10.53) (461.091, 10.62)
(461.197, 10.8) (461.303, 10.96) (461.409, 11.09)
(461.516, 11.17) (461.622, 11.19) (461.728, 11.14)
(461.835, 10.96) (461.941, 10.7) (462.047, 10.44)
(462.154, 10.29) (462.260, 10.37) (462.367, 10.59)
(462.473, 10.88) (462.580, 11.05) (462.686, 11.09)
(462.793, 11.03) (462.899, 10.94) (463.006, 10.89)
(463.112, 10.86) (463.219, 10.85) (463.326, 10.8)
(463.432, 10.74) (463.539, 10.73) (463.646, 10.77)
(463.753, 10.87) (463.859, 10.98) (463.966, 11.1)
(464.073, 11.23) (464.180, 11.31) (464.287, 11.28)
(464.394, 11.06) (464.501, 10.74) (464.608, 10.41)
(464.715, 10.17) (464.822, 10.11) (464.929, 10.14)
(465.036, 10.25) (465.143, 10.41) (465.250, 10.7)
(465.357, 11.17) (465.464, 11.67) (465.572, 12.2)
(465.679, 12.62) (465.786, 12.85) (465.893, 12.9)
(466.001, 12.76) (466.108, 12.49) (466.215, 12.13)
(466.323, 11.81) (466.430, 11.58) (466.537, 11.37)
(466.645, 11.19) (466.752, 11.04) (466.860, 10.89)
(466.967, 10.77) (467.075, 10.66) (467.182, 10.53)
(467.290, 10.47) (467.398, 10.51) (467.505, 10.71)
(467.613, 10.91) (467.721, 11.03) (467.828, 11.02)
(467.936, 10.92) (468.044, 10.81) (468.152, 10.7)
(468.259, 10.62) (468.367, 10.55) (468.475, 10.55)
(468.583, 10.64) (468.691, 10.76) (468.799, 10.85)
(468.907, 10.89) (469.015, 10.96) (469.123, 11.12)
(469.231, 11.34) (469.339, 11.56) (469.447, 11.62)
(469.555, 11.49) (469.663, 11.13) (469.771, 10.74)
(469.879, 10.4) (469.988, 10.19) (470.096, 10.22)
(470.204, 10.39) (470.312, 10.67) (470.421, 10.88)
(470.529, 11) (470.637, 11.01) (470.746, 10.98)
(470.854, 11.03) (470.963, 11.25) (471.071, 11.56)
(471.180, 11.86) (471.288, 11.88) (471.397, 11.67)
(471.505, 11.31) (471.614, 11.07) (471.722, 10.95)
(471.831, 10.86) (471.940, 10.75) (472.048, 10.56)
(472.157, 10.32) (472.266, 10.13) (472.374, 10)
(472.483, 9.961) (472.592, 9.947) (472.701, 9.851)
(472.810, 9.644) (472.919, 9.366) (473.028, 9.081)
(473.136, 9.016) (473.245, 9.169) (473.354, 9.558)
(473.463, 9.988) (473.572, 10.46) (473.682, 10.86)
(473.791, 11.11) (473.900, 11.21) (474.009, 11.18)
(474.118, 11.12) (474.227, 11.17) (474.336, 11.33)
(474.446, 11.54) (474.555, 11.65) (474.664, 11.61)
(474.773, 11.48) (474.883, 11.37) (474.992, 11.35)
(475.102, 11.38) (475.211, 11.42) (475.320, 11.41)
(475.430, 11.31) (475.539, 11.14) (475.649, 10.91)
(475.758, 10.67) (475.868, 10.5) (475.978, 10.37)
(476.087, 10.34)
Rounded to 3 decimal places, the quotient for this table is 0.106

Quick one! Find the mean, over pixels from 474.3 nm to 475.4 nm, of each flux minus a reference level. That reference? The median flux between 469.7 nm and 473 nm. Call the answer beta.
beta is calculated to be 0.71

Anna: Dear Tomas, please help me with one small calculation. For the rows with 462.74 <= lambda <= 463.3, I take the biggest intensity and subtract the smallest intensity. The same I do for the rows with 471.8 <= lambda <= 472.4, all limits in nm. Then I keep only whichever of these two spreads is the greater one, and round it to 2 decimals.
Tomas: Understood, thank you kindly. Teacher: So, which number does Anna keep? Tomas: 0.86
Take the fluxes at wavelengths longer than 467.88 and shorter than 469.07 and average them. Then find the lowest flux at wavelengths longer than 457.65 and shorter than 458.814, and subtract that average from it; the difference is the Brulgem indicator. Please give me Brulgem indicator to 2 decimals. -1.78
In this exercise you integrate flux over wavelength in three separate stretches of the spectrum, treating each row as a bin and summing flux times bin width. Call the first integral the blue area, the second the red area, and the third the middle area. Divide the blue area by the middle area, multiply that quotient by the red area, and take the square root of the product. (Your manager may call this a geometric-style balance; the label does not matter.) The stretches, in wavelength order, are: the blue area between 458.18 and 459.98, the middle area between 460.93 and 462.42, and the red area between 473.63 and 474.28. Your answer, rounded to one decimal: 3.0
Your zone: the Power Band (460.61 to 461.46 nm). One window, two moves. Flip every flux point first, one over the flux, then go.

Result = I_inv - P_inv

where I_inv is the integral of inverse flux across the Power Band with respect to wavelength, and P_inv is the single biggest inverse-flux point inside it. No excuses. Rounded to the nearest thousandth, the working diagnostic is -0.016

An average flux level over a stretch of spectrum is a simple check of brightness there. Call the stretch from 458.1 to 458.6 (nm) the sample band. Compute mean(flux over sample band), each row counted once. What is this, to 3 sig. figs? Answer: 10.1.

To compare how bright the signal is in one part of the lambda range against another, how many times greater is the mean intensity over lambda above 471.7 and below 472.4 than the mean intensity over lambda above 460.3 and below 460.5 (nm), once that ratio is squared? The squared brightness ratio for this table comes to 0.99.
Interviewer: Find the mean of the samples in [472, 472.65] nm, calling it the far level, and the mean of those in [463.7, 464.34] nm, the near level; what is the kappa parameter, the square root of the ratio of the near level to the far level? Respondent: 1.05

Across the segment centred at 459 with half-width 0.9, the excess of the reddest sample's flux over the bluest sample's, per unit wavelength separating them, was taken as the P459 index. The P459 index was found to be 1.2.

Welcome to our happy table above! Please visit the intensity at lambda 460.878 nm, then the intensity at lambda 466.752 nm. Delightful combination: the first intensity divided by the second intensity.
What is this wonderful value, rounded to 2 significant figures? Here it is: 0.95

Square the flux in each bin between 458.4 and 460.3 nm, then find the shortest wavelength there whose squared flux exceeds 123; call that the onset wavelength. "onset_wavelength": 458.550 nm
